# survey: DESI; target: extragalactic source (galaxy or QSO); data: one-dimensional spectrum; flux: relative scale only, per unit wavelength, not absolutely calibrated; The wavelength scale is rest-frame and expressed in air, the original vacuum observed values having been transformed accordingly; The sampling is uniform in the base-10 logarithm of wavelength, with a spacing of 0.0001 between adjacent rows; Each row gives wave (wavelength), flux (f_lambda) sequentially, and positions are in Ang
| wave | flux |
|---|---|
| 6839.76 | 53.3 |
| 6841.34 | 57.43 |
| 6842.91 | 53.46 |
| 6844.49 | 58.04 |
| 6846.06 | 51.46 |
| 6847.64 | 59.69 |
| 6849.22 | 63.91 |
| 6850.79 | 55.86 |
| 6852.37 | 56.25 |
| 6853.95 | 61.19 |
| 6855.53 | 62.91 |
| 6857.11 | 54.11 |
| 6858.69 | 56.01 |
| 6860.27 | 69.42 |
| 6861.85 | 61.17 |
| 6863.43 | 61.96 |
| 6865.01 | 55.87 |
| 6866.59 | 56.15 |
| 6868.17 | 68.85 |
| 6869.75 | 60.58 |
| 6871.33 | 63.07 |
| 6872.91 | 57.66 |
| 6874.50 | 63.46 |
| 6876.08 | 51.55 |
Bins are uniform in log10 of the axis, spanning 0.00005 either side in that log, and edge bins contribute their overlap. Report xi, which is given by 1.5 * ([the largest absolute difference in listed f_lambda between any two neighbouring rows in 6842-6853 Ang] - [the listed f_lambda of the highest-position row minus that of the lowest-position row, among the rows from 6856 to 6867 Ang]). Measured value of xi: 9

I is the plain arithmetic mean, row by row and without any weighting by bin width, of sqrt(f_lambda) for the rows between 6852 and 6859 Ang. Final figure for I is 7.62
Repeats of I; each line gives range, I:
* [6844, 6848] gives 7.51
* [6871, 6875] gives 7.83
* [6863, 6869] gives 7.78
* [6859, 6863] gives 8.08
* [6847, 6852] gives 7.73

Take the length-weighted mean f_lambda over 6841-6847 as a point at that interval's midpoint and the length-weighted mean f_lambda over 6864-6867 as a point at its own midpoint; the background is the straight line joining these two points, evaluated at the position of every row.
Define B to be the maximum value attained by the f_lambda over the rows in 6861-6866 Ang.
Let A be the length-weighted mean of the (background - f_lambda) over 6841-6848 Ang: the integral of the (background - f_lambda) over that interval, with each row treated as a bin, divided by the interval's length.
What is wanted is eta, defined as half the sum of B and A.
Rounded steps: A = -0.6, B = 61.96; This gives 30.7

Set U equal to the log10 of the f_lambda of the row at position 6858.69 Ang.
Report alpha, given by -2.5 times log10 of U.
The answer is -0.607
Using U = 1.75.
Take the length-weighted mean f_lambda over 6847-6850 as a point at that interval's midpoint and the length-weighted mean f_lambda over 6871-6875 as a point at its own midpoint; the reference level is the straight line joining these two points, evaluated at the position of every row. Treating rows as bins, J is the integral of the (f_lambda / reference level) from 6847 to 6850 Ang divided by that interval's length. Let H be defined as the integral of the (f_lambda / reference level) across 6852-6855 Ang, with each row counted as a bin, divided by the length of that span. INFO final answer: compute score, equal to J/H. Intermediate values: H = 0.96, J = 1.00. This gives 1.039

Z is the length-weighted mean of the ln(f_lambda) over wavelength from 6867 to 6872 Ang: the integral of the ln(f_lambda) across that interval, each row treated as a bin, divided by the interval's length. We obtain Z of 4.15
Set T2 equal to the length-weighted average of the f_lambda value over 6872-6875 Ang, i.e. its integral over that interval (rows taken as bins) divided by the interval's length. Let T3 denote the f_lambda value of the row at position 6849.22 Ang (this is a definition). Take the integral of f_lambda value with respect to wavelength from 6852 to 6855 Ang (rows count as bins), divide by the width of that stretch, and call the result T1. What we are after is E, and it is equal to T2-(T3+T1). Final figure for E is -63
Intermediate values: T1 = 59.4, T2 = 60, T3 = 63.91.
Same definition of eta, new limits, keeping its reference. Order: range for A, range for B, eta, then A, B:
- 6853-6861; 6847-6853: 29.6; -4.7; 63.91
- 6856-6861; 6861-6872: 32.5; -3.9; 68.85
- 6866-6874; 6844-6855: 29.6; -4.7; 63.91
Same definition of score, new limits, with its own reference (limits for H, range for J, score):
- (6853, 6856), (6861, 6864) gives 1.006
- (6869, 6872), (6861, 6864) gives 0.993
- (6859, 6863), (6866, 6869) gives 0.989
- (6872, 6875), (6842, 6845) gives 0.907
